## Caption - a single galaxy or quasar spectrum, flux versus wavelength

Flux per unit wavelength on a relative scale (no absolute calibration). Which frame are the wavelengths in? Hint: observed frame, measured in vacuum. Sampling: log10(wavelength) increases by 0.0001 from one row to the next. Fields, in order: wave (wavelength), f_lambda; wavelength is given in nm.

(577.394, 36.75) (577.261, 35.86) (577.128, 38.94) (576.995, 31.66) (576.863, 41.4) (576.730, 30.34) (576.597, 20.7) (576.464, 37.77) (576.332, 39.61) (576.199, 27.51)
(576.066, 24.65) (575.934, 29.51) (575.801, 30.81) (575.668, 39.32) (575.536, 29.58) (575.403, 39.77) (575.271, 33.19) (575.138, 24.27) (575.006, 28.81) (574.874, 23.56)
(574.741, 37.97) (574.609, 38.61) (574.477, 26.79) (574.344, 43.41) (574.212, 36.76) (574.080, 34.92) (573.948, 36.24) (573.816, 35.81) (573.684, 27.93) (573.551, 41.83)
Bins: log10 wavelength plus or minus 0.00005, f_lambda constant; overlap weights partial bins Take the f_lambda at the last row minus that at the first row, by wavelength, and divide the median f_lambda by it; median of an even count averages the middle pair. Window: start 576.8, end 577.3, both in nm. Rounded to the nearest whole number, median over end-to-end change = -7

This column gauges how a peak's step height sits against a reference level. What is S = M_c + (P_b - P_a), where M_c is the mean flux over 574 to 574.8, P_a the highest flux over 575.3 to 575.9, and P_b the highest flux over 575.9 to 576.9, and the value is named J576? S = 38.0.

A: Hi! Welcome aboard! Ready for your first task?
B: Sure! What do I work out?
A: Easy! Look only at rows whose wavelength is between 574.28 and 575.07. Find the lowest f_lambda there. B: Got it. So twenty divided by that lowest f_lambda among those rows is 0.85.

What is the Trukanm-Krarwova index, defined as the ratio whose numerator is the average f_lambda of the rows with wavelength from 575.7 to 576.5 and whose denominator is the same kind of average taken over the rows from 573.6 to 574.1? 0.94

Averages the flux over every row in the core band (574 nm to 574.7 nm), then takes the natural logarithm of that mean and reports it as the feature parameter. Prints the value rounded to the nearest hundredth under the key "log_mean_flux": 3.59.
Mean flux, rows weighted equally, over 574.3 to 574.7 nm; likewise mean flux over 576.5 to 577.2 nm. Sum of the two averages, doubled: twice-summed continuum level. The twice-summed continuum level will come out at 138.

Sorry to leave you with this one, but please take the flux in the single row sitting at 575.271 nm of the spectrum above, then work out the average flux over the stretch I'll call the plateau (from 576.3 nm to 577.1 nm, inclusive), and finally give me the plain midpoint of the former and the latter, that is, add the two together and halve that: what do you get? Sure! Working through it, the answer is 33.4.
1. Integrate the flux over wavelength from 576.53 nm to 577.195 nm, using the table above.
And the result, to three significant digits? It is 21.7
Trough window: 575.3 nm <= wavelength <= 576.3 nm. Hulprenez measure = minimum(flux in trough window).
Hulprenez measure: 24.65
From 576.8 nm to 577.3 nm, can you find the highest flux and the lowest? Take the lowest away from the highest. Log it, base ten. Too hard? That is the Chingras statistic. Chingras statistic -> 0.99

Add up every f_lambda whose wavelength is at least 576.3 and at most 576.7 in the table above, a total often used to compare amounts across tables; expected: 98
